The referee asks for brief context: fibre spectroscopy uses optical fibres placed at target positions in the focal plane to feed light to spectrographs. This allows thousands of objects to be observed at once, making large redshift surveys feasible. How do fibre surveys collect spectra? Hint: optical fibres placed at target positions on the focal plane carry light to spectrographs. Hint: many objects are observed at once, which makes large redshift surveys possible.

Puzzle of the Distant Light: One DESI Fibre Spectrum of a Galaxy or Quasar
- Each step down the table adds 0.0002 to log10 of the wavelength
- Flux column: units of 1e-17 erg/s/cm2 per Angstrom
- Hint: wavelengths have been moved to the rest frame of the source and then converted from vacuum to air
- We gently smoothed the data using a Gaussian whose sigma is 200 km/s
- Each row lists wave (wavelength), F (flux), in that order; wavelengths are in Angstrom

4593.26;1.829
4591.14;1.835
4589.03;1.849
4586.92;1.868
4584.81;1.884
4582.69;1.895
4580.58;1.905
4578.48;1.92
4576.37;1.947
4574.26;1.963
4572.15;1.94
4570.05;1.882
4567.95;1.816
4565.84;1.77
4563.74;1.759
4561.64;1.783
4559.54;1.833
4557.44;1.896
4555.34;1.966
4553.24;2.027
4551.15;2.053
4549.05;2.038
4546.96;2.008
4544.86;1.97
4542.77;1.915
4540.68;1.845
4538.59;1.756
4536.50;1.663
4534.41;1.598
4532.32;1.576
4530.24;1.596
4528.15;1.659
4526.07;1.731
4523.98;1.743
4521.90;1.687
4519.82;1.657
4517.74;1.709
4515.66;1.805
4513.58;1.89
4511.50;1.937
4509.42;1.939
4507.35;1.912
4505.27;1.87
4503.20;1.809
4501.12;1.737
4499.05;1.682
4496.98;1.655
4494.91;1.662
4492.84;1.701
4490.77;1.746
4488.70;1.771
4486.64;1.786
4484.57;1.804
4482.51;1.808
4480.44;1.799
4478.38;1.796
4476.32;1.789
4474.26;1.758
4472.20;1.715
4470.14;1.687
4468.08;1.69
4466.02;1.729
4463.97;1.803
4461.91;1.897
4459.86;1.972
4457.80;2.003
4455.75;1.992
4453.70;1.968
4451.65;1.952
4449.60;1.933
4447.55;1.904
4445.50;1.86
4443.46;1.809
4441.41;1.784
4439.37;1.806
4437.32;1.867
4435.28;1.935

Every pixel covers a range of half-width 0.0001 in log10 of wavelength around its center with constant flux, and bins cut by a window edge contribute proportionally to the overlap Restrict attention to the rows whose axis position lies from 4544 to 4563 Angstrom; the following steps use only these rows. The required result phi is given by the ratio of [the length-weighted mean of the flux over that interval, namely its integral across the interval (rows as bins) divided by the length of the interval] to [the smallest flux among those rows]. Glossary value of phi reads 1.09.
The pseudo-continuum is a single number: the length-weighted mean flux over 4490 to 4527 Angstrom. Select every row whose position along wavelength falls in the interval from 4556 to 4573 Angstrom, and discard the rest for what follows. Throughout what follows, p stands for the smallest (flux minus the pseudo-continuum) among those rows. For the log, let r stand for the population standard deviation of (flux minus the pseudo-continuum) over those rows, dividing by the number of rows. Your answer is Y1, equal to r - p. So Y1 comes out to 0.07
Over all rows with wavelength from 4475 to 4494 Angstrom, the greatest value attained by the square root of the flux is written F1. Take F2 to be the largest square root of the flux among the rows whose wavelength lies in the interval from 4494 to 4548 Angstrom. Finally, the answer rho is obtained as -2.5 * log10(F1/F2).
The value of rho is 0.057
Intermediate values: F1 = 1.34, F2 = 1.42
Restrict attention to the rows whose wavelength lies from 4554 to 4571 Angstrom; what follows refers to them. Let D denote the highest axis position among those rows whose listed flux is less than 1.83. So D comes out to 4567.95 Angstrom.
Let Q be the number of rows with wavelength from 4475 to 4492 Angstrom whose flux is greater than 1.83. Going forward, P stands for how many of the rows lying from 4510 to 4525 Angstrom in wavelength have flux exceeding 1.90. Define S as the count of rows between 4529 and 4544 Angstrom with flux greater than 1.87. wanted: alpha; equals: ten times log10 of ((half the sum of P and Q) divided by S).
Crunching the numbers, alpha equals -3.0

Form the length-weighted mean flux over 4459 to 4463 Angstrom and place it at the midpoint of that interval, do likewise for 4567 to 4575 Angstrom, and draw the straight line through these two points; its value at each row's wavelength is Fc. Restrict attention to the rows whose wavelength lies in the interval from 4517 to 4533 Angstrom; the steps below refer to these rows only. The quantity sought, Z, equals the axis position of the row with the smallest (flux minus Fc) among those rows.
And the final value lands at 4532.32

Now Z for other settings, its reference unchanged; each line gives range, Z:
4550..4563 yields 4561.64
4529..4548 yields 4532.32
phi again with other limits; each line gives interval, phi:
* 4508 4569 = 1.15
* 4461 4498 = 1.06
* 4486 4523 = 1.07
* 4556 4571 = 1.04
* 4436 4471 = 1.10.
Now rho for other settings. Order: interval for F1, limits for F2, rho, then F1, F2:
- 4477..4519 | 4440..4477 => 0.018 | 1.39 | 1.42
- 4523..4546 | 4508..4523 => -0.009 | 1.40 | 1.39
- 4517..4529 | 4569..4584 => 0.065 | 1.32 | 1.40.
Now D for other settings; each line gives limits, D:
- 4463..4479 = 4478.38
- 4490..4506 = 4503.20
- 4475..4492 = 4490.77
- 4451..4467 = 4466.02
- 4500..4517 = 4515.66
